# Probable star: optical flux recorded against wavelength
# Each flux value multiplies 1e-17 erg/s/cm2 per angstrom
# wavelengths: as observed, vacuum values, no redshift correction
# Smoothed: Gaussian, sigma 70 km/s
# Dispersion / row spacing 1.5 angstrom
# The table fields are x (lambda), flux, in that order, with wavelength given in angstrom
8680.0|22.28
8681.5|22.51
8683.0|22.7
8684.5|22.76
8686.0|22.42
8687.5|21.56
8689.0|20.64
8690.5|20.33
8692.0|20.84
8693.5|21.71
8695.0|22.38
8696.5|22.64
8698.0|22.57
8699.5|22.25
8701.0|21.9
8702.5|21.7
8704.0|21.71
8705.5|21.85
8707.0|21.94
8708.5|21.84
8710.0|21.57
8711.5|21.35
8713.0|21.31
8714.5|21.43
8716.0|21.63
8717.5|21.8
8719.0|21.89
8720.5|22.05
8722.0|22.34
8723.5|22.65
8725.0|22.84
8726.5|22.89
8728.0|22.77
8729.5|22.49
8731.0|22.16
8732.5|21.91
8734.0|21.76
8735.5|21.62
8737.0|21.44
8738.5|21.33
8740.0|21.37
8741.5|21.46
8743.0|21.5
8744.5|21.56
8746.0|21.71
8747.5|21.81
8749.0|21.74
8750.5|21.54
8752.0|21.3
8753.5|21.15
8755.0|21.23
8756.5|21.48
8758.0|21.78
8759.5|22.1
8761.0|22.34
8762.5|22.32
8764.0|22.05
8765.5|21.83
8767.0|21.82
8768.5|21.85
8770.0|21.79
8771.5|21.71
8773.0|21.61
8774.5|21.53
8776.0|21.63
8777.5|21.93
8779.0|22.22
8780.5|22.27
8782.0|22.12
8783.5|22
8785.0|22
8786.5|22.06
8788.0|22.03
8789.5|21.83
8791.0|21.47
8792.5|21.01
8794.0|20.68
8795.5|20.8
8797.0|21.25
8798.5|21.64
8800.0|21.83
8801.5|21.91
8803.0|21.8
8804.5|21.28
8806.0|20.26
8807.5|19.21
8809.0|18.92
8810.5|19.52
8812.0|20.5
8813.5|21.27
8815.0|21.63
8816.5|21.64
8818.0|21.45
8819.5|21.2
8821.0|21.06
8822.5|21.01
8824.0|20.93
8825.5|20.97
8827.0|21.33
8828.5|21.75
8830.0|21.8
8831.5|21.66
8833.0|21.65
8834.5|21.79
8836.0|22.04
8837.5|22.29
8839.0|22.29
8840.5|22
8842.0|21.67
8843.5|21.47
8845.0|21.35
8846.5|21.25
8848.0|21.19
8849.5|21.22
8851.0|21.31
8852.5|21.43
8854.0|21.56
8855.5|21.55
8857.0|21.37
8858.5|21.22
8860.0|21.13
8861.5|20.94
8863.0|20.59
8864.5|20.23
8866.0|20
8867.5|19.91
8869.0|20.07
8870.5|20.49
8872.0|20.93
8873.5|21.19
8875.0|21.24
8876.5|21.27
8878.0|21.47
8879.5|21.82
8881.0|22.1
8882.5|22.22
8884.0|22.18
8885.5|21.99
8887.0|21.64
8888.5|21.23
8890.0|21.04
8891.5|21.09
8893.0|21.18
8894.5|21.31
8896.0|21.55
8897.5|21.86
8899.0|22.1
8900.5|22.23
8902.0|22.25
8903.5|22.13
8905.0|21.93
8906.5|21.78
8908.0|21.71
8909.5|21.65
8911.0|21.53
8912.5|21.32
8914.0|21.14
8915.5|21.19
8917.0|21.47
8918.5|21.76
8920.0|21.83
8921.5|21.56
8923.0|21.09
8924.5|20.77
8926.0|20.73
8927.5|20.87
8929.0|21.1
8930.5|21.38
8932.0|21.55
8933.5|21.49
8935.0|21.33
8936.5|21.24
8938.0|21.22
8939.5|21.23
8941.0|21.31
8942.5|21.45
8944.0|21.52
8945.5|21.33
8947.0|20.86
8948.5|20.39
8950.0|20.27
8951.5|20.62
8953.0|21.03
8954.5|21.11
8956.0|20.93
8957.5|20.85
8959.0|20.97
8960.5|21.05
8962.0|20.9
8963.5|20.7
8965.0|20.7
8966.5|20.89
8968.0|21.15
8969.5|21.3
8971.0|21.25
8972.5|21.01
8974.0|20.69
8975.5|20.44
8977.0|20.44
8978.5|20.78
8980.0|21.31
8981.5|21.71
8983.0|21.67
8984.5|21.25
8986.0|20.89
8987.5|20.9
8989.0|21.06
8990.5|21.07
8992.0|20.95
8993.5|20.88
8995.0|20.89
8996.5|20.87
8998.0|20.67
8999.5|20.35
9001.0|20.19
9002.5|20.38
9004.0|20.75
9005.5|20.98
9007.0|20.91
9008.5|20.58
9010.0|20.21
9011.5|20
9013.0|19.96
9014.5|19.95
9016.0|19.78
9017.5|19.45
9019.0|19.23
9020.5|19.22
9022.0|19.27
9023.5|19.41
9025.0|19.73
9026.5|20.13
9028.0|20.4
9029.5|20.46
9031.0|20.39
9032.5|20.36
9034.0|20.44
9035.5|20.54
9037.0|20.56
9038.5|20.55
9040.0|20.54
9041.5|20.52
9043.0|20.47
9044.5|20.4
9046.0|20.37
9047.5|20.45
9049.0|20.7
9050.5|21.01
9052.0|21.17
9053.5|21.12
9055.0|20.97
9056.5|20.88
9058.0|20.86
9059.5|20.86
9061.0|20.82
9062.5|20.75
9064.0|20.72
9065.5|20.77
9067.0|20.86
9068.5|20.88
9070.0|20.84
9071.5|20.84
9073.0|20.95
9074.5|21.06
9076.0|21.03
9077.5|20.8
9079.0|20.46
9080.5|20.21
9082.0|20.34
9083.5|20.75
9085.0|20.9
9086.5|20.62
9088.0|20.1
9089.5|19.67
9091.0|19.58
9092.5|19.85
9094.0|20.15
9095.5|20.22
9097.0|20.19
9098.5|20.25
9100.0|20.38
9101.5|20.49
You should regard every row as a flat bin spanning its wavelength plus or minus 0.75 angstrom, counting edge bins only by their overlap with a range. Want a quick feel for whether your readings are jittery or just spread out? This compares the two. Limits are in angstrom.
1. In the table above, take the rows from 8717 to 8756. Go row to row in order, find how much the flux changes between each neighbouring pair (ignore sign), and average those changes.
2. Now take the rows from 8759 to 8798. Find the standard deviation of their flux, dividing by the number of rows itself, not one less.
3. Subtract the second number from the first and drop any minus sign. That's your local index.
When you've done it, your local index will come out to 0.28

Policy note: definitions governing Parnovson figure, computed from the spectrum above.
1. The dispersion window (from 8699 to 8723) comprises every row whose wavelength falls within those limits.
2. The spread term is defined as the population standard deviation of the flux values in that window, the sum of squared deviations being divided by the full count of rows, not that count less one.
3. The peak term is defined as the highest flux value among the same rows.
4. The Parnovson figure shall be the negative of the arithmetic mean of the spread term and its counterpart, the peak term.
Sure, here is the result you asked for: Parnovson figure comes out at -11.3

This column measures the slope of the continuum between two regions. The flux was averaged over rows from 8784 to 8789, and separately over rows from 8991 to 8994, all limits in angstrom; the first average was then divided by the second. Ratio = 1.05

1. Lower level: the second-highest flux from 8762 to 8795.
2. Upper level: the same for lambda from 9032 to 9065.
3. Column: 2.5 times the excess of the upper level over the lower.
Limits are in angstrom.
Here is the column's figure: -2.9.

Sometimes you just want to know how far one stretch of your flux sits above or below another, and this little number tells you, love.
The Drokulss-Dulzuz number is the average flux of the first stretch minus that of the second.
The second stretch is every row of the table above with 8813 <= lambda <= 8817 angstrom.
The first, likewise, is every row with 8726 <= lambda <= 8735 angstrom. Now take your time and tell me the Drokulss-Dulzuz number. 0.8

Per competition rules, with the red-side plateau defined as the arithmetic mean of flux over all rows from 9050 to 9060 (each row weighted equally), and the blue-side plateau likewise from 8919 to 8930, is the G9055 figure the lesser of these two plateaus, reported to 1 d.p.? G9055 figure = 21.0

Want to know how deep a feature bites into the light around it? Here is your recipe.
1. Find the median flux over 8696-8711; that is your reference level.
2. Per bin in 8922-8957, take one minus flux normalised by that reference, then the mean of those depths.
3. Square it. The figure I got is 0.0013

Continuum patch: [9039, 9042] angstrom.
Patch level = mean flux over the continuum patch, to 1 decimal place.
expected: 20.5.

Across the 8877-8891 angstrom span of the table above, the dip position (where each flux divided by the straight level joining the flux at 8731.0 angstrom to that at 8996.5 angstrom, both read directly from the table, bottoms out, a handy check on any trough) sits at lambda 8890.0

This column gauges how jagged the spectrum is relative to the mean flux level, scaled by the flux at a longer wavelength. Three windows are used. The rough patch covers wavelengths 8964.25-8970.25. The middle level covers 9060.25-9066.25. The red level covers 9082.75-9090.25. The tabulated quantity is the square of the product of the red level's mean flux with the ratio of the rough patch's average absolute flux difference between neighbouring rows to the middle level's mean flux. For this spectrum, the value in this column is 0.039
